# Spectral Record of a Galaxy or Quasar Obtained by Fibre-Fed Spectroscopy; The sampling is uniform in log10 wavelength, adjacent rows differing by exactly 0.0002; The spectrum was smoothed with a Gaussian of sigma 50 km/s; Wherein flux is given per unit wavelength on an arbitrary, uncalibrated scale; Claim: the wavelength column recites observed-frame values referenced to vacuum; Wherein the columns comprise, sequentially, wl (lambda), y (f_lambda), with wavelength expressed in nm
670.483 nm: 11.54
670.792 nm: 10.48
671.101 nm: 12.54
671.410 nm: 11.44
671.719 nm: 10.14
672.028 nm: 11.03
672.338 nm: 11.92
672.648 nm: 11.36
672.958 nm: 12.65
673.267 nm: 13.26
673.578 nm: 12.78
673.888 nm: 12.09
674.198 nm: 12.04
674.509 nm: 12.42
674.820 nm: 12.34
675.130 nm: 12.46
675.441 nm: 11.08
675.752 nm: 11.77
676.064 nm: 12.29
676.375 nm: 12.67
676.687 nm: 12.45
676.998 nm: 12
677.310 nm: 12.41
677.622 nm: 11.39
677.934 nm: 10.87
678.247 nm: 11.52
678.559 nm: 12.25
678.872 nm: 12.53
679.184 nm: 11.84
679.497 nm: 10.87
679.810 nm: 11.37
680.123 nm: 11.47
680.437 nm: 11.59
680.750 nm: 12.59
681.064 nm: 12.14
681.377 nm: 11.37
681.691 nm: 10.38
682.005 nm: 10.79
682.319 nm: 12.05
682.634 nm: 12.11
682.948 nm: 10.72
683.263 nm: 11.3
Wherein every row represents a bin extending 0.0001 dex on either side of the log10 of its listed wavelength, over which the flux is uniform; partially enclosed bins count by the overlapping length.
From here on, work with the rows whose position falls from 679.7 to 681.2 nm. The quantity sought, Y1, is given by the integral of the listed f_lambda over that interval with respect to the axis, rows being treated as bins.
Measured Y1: 17.8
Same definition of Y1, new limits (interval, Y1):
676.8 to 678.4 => 18.7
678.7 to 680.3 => 18.6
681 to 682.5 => 17.0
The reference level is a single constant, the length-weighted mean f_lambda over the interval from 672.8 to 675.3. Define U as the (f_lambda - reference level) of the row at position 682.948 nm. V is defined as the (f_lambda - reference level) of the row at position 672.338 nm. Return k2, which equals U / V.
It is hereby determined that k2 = 3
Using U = -1.8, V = -0.58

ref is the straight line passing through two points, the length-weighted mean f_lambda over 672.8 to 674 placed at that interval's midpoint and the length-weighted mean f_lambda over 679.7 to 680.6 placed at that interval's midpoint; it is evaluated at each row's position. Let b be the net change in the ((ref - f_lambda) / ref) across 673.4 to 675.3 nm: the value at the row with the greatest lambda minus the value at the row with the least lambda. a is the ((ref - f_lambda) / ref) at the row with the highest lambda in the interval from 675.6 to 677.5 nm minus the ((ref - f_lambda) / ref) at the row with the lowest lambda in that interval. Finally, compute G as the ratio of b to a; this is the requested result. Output 0.0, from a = -0.08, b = 0.003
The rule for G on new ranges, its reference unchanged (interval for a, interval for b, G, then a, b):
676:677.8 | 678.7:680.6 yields 1.1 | 0.05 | 0.056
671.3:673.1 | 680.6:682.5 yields -0.2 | -0.11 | 0.020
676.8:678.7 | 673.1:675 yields -1.1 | -0.05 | 0.050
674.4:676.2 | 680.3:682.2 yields -3.7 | -0.01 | 0.046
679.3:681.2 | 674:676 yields 0.0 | -0.14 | 0.000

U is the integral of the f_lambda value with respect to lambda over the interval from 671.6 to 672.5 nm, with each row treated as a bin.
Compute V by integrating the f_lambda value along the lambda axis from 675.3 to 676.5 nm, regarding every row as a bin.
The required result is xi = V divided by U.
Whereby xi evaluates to 1.4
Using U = 10.0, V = 14.3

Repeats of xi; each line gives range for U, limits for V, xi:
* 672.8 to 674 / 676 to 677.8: 1.4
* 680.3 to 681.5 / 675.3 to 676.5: 1.0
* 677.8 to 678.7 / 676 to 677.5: 1.8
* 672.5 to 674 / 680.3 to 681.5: 0.8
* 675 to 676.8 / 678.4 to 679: 0.3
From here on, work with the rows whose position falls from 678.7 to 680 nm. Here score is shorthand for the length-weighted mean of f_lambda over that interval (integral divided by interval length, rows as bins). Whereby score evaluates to 11.7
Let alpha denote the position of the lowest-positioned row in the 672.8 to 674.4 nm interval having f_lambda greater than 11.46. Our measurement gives 672.958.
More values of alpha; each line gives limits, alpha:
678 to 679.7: 678.247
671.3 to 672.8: 672.338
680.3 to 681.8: 680.437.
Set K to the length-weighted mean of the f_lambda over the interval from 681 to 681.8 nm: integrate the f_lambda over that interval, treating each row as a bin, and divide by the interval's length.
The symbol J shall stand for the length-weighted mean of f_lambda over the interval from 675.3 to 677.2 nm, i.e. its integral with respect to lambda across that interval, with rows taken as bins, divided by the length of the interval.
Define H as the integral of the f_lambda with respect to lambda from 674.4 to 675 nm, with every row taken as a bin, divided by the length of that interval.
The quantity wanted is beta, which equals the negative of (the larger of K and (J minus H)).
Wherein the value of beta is -11.3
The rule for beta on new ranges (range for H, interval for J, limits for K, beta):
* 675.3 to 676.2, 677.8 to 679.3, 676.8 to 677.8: -11.9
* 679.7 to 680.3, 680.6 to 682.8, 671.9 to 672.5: -11.5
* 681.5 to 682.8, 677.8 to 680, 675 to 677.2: -12.1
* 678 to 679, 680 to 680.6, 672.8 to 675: -12.5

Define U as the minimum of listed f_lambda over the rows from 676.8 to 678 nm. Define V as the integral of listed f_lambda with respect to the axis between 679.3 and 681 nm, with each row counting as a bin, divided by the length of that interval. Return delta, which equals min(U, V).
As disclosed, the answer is 10.9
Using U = 10.87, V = 11.6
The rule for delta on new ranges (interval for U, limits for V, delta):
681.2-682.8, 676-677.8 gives 10.4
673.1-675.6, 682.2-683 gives 11.1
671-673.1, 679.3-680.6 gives 10.1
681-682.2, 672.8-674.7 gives 10.4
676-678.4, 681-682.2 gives 10.9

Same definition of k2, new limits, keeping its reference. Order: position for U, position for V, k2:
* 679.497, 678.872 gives -52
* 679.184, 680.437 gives 1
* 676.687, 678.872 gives -2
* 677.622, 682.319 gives 2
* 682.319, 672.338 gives 1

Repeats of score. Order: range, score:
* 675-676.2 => 11.9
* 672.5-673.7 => 12.5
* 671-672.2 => 11.2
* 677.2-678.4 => 11.5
